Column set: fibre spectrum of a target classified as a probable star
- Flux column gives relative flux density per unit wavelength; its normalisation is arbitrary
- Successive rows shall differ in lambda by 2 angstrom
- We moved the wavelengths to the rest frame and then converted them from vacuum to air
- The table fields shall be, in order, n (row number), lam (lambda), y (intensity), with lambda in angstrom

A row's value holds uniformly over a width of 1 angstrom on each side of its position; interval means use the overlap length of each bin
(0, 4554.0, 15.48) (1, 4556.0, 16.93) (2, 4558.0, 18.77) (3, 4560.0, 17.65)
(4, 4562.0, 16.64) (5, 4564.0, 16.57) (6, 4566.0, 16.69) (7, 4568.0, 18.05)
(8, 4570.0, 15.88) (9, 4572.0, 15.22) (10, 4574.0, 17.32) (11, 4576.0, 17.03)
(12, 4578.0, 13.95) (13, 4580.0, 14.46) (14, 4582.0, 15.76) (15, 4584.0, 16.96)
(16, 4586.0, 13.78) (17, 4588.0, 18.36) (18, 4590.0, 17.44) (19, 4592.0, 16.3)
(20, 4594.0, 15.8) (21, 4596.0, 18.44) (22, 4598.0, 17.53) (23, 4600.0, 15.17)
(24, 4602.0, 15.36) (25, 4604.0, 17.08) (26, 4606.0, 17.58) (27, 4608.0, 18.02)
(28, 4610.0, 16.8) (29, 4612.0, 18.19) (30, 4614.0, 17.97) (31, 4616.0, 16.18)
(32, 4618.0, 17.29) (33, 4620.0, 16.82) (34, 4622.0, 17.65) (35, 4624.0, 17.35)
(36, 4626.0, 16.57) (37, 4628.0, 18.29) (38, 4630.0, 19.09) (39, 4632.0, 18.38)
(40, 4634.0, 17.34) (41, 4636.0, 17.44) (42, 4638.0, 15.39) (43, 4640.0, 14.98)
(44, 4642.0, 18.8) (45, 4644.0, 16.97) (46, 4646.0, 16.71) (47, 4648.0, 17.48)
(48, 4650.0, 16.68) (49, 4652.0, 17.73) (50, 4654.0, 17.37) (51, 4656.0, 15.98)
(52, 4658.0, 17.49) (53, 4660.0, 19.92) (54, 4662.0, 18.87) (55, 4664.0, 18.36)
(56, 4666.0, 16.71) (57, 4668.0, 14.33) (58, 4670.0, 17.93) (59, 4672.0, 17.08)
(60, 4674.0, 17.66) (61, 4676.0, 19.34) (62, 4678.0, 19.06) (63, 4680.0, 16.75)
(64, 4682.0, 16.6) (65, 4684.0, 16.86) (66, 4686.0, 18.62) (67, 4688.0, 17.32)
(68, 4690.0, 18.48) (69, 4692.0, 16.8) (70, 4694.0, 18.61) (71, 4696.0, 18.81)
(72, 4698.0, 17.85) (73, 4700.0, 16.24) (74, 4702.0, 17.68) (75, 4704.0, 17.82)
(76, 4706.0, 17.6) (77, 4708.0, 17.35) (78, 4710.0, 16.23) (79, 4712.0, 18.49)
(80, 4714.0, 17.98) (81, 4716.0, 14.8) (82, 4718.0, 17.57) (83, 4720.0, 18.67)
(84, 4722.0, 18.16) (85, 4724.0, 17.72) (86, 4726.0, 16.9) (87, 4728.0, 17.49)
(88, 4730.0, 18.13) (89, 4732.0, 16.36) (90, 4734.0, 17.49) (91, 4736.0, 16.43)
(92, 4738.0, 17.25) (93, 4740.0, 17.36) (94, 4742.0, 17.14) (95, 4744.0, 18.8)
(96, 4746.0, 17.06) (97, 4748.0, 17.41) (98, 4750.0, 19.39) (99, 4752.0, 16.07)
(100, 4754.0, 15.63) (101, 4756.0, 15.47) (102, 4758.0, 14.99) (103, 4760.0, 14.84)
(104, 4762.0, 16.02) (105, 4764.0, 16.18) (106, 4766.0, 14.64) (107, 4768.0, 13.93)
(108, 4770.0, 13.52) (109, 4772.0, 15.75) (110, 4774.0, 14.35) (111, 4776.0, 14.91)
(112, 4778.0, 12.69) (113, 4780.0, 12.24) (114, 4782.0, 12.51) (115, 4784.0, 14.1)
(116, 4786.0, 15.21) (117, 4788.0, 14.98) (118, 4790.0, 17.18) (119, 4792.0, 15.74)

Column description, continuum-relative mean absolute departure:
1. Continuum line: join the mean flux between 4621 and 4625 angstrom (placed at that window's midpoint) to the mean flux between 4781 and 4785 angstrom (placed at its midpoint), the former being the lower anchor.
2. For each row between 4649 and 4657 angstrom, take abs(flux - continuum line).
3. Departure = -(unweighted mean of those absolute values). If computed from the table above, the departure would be -0.6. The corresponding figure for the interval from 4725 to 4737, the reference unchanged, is -2.5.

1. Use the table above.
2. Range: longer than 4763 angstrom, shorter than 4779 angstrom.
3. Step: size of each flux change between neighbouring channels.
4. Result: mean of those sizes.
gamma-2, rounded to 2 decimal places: 1.30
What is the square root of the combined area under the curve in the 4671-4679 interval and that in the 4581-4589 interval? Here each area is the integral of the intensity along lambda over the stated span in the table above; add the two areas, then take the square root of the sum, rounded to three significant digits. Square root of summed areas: 16.6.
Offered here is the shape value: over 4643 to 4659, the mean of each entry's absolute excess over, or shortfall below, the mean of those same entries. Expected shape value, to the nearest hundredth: 0.47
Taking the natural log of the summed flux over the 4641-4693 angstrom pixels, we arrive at 6.12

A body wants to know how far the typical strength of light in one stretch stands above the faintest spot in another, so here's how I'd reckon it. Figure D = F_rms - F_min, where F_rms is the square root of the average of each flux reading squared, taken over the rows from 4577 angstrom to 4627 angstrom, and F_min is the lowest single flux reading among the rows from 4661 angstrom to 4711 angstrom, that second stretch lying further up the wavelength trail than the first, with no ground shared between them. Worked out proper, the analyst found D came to 2.4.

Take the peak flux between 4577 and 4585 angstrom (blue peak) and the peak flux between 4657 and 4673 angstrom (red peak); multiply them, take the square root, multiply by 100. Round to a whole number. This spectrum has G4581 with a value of 1838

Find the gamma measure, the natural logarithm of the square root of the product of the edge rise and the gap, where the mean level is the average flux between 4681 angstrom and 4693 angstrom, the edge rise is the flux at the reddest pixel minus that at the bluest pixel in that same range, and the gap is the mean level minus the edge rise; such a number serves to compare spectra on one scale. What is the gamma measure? 0.6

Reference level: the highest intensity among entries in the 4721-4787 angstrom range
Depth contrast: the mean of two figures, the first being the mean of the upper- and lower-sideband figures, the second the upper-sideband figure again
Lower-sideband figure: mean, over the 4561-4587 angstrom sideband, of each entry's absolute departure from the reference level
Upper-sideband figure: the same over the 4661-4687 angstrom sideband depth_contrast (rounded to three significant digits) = 2.22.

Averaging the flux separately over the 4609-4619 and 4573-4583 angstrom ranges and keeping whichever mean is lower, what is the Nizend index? 15.7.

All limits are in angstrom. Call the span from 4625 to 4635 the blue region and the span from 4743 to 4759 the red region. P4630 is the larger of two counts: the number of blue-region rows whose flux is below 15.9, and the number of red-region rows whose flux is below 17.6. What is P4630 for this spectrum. 6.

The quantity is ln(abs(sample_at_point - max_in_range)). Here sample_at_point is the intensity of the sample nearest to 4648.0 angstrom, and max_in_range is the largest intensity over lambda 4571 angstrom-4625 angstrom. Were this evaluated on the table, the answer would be 0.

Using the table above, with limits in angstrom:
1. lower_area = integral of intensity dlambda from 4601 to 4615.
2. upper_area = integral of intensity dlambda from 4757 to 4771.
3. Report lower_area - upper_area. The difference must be 34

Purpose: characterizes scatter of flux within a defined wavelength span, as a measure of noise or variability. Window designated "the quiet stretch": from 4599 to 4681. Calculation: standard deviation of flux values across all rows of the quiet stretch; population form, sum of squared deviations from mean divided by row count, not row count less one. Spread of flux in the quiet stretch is 1.21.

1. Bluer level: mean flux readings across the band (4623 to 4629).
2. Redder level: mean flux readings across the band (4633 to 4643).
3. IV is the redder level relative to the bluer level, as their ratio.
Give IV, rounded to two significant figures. 0.96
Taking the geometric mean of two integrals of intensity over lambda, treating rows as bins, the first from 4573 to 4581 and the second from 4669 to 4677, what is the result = 134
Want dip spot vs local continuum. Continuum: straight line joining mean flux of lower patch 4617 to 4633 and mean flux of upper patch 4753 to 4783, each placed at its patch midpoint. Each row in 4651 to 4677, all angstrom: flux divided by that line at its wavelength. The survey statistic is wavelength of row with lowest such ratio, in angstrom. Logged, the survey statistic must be 4668.0 angstrom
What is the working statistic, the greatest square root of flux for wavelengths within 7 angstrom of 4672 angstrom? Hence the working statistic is 4.40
